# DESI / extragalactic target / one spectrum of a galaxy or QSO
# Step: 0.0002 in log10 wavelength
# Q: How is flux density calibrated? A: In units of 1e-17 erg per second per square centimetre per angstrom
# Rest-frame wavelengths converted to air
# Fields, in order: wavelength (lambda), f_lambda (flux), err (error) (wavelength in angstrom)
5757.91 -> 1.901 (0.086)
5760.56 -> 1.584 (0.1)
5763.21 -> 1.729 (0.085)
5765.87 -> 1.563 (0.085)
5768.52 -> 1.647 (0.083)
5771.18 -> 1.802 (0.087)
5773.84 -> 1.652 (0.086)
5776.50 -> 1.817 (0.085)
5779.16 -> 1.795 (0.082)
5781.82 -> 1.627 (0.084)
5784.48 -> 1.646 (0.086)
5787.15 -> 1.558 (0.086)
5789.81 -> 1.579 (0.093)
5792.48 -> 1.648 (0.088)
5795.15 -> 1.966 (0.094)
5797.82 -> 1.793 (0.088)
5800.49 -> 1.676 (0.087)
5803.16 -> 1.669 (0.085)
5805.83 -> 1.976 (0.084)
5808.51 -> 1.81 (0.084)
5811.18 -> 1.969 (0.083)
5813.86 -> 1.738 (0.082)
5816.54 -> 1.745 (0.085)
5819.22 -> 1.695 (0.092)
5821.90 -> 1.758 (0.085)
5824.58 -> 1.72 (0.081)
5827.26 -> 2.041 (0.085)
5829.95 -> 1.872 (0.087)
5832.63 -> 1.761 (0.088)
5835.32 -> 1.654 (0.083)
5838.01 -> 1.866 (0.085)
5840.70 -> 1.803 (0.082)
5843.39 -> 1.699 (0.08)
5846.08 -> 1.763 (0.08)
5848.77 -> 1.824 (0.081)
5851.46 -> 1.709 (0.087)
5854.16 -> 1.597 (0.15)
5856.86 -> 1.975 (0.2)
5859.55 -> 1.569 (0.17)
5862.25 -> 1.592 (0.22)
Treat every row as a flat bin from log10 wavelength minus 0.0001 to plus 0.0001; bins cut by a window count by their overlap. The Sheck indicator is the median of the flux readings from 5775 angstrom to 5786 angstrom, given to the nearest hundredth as 1.72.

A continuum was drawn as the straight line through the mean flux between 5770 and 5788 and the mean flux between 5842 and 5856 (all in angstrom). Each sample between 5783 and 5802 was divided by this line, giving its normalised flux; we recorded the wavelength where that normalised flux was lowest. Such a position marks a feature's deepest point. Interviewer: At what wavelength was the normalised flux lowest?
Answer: 5787.15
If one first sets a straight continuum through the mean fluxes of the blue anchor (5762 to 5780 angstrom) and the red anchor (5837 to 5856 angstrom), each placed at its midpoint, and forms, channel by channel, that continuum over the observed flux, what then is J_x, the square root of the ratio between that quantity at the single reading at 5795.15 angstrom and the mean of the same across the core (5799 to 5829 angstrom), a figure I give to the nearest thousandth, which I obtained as 0.952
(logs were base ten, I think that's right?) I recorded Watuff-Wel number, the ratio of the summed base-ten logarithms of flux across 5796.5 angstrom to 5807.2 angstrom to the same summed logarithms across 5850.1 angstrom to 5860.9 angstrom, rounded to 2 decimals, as 1.07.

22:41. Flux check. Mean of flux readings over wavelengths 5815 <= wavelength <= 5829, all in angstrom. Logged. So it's 1.79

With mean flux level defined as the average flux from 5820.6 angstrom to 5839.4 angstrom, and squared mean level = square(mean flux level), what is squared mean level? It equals 3.28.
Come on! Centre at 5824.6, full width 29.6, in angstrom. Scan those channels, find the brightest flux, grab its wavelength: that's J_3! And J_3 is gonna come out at 5827.26 angstrom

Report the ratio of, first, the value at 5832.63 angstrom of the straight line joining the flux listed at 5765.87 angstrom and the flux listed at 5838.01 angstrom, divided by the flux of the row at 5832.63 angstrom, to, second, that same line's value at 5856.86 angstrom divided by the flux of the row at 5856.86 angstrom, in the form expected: 1.06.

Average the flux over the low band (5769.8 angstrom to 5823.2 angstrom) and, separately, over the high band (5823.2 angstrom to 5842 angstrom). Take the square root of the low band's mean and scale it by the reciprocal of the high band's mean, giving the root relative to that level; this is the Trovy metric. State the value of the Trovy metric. 0.727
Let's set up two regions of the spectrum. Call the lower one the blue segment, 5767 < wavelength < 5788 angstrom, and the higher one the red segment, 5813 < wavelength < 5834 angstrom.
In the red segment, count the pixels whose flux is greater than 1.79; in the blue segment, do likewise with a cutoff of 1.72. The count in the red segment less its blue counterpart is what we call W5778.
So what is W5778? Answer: -1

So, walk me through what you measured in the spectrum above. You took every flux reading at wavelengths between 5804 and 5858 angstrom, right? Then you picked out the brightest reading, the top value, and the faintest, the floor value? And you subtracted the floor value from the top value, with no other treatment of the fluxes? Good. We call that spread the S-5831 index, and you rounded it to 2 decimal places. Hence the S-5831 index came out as 0.44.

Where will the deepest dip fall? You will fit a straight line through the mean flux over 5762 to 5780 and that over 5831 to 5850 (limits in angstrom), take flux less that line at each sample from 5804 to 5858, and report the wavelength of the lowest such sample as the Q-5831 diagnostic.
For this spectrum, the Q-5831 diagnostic 5854.16 angstrom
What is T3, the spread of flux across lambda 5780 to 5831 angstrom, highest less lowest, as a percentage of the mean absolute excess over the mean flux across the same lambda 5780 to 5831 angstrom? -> 421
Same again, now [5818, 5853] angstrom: 507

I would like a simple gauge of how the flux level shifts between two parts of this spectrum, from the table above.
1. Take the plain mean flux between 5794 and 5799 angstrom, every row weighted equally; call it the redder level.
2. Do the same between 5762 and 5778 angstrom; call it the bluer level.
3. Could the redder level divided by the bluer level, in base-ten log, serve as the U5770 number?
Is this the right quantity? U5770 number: 0.04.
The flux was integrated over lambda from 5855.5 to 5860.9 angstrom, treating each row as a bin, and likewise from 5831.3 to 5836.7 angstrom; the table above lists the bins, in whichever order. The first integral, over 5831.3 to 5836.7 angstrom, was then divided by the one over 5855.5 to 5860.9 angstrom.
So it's 0.96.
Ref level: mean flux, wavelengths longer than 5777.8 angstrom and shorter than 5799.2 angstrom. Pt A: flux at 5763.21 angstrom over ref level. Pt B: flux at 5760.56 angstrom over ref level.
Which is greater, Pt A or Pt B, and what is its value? 1.016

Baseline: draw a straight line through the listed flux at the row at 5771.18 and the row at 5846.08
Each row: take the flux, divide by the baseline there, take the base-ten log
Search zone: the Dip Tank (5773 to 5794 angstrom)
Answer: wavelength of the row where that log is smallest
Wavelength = 5787.15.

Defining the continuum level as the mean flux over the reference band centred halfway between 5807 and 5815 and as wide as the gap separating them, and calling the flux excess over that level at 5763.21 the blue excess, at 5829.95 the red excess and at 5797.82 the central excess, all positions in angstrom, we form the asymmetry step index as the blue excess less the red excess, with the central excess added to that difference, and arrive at -0.19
